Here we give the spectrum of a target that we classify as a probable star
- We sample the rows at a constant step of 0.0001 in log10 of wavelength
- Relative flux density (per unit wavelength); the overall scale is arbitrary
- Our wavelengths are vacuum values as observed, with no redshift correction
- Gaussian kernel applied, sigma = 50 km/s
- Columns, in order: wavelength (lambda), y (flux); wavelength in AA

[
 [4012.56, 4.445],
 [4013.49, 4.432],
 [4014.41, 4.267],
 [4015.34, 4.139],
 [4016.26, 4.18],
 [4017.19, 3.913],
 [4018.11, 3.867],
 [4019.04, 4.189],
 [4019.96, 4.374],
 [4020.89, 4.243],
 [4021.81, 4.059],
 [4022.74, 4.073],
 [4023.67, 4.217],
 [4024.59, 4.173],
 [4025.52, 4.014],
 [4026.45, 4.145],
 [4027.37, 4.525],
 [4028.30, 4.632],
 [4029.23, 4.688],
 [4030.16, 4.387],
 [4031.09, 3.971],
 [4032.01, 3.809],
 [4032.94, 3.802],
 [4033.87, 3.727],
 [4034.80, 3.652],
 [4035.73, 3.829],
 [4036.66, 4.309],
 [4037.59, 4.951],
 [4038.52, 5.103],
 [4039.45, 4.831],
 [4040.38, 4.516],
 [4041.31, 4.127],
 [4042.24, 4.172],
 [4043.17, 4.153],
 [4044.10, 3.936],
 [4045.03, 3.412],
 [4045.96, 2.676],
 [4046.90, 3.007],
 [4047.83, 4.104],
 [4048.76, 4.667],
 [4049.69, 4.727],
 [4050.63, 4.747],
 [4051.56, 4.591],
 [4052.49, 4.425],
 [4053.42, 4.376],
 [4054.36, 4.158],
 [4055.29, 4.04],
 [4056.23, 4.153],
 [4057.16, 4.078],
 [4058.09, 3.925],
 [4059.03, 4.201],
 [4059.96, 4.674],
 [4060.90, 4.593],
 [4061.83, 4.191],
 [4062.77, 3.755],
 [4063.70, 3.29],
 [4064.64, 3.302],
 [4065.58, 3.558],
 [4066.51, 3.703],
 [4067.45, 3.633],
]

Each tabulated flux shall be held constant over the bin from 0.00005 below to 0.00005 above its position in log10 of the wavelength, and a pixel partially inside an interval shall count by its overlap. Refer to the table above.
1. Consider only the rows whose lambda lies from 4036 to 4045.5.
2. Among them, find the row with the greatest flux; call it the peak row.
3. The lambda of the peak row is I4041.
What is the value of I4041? 4038.52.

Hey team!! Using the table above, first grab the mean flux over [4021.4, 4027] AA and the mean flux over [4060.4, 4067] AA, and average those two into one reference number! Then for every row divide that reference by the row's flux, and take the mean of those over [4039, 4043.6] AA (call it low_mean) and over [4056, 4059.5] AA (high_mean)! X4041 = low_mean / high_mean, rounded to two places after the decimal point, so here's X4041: 0.94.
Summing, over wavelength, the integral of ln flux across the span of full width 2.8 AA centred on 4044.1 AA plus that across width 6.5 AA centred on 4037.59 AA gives 13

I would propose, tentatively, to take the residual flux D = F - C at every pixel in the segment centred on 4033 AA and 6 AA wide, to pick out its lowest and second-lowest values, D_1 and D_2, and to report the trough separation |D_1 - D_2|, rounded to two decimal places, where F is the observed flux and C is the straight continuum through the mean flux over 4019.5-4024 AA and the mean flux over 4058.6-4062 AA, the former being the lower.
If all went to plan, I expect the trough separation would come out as 0.08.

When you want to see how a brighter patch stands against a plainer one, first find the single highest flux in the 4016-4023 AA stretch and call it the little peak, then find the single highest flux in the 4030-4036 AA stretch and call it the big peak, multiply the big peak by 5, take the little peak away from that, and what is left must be 17.6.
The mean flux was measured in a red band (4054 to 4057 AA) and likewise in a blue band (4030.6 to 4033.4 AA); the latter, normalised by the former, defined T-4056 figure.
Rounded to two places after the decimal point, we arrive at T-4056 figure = 0.94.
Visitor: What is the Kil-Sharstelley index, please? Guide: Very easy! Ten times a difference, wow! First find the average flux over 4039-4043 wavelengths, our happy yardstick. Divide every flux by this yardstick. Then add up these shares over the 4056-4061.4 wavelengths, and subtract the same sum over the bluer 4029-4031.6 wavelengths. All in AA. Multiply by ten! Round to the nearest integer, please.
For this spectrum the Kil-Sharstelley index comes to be 29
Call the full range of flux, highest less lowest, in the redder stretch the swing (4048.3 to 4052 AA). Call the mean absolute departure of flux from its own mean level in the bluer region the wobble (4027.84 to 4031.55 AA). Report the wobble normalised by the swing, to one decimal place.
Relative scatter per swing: 1.5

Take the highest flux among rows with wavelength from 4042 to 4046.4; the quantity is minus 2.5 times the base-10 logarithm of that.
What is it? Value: -1.55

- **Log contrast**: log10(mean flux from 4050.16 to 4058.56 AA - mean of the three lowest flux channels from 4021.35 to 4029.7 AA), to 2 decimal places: -0.64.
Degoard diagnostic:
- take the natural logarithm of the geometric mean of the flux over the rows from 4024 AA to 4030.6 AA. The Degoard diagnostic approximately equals 1.47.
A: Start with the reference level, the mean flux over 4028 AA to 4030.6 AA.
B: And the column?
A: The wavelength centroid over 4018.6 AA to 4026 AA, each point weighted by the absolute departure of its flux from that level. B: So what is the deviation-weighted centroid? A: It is 4022.6 AA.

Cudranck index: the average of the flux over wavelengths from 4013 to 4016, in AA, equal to 4.3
